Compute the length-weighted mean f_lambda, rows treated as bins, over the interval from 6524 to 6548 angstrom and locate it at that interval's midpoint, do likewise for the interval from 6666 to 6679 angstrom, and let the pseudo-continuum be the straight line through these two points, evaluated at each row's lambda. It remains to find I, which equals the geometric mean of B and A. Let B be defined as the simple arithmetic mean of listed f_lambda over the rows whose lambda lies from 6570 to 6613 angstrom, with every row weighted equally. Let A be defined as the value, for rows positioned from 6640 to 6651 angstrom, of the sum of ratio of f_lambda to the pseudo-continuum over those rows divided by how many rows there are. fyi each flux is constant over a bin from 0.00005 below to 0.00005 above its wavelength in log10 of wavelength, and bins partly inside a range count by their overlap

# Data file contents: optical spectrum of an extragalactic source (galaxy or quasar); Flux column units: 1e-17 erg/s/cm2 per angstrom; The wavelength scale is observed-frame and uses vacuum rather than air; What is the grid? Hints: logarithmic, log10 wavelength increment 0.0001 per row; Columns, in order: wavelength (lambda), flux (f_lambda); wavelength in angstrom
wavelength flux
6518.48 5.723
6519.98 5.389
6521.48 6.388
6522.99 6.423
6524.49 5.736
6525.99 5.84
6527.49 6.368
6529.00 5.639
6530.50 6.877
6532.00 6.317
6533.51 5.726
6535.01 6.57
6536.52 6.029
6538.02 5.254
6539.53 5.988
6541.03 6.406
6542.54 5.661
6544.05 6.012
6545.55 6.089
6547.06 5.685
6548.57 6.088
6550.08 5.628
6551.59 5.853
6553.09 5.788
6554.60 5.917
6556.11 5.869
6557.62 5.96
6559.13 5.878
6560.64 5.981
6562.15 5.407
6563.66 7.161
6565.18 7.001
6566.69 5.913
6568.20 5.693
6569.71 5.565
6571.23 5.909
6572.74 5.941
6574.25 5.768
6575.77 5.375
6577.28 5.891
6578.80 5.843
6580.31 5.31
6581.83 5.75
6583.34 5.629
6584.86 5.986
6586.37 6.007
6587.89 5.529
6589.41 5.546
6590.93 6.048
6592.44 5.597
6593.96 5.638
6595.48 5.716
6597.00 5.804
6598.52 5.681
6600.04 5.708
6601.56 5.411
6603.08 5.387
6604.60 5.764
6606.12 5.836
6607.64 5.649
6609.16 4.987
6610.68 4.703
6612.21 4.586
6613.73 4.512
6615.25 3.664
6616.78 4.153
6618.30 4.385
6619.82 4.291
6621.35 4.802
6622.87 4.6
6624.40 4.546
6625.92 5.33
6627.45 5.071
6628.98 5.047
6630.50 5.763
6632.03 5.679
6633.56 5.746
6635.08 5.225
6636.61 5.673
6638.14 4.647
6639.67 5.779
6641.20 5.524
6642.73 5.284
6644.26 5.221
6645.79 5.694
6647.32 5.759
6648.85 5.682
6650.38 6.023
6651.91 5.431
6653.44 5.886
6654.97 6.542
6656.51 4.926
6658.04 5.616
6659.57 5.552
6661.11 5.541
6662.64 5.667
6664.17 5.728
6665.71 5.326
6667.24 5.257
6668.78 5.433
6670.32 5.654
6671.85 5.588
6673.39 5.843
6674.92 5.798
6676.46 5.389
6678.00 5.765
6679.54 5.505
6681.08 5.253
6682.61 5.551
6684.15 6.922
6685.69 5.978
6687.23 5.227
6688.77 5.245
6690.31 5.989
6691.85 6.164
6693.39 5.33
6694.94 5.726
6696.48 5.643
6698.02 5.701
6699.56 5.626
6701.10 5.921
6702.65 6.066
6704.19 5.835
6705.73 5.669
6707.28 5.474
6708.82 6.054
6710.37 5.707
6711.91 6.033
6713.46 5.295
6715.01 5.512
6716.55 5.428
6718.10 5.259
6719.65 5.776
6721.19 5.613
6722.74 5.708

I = 2.35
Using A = 0.99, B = 5.61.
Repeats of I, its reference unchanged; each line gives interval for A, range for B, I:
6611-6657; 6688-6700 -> 2.27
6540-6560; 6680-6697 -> 2.38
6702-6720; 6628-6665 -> 2.41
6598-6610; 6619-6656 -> 2.27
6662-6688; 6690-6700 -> 2.41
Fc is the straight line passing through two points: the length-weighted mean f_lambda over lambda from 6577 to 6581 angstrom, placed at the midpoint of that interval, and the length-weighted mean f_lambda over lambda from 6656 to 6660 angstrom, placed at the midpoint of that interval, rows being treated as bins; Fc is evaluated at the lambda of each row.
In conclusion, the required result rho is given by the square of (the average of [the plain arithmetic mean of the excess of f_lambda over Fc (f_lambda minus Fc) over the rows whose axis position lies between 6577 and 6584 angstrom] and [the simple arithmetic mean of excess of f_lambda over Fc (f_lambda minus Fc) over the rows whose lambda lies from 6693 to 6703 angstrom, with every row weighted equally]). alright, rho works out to 0.06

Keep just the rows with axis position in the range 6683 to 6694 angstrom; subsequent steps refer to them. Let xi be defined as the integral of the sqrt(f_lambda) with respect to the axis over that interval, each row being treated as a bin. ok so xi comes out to 26.5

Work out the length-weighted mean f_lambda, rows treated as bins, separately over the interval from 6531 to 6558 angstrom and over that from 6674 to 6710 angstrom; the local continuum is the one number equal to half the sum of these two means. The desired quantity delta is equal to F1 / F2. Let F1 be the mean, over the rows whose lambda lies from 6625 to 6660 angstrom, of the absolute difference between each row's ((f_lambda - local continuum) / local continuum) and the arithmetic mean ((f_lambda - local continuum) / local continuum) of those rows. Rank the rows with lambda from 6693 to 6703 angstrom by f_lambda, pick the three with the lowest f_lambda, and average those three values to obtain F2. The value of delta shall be 0.0096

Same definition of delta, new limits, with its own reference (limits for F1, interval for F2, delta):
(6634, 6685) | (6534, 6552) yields 0.0084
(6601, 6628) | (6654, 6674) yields 0.0164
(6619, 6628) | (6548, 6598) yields 0.0094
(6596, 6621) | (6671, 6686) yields 0.0198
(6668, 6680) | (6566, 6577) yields 0.0044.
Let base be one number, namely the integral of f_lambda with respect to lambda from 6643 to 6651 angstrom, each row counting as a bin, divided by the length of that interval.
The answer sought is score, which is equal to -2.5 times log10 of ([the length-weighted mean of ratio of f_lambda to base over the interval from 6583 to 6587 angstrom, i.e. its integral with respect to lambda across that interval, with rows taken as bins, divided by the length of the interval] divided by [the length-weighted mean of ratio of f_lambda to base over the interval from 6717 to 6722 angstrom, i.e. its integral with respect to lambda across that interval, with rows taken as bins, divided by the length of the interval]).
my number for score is -0.07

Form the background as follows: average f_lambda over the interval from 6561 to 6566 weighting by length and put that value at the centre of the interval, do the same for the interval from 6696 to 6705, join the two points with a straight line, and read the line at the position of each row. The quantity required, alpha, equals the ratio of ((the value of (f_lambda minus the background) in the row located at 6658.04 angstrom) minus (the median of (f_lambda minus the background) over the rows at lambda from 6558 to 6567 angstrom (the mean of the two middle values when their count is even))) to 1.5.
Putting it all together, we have 0.1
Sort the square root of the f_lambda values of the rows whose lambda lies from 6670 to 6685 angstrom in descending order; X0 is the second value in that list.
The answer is 2.42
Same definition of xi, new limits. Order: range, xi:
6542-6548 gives 14.5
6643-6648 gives 11.8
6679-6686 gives 16.9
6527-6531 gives 10.0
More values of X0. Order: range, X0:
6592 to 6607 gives 2.41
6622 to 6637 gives 2.40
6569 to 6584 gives 2.43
